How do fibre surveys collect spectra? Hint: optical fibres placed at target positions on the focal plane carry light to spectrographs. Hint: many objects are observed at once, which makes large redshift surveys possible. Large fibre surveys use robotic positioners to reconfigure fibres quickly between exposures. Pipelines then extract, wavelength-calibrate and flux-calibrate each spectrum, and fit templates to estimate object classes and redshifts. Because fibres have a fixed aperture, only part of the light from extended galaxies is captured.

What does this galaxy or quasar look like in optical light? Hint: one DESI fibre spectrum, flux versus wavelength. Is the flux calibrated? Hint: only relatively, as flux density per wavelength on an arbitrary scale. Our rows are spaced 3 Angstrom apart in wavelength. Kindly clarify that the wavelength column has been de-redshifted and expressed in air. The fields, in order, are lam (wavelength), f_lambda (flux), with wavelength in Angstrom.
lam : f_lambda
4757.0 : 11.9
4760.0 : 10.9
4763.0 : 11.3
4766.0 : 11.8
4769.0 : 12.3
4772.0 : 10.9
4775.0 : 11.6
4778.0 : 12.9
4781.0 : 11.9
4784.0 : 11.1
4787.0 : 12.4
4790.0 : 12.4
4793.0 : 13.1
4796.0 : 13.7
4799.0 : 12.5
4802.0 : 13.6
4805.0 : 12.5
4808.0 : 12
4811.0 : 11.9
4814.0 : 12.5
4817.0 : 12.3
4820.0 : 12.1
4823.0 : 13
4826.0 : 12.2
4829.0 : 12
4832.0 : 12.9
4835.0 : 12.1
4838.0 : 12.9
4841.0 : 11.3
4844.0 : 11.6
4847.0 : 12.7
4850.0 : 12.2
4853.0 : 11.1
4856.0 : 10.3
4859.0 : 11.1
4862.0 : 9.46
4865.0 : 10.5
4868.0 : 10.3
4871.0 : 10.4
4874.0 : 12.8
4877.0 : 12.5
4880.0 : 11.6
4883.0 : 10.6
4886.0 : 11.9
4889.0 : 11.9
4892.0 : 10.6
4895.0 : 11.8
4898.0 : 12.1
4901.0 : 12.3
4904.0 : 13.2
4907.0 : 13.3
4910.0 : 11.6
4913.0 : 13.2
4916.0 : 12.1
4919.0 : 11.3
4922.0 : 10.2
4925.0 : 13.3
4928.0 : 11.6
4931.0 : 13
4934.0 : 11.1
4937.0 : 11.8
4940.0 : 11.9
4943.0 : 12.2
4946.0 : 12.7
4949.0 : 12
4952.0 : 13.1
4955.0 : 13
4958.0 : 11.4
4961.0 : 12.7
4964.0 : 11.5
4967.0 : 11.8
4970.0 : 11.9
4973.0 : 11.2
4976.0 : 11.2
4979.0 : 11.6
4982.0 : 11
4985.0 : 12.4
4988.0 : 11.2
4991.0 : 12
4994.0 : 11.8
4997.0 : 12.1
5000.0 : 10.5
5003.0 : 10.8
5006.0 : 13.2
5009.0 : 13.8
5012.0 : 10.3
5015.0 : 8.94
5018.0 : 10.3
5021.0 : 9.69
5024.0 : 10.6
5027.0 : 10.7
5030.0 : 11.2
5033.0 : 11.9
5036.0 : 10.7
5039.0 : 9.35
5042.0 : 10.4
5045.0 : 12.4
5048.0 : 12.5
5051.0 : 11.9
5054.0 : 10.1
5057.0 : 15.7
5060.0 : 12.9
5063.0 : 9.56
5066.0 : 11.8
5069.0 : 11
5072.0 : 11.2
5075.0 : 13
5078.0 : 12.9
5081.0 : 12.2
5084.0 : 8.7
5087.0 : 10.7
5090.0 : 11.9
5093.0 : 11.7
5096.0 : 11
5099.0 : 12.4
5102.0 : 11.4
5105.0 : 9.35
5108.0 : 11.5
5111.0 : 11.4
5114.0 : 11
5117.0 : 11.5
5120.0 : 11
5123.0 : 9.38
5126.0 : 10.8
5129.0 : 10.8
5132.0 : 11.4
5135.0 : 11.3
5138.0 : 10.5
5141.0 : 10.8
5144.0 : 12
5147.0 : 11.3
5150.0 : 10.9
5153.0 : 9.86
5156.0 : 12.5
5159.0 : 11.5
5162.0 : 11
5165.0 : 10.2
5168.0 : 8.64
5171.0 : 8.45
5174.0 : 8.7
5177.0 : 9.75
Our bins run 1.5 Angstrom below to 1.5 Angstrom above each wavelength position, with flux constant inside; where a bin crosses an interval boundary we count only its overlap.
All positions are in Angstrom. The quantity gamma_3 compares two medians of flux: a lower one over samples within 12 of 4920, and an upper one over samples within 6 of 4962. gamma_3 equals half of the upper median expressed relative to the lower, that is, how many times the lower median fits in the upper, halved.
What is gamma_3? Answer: 0.49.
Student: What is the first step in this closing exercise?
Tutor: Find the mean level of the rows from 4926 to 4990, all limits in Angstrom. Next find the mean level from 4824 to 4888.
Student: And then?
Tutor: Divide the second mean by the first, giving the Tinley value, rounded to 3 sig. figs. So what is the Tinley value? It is 0.969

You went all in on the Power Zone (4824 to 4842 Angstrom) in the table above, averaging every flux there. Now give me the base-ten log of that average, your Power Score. 1.09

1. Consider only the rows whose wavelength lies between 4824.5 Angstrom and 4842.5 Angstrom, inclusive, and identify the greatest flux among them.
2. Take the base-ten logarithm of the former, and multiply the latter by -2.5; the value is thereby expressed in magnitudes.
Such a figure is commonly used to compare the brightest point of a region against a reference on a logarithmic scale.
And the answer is -2.78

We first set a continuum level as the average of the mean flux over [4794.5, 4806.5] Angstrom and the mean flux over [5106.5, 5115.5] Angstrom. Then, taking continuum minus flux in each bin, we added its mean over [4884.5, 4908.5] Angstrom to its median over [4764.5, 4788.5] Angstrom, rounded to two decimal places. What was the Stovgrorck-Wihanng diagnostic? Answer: 0.39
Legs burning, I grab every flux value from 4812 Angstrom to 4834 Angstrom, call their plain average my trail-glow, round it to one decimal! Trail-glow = 12.4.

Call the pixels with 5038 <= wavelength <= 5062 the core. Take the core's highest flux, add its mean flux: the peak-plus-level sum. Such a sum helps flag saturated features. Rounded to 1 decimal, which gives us 27.6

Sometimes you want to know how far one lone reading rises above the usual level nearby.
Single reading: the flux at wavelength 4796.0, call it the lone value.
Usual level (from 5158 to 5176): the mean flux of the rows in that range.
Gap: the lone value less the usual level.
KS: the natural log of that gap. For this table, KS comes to 1.4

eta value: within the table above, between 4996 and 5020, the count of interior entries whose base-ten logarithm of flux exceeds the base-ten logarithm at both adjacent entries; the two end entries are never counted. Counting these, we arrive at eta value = 1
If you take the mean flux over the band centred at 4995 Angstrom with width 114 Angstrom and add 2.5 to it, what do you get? 14.0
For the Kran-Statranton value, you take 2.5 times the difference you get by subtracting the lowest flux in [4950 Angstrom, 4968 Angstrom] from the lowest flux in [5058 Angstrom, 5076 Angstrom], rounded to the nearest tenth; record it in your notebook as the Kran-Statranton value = -4.6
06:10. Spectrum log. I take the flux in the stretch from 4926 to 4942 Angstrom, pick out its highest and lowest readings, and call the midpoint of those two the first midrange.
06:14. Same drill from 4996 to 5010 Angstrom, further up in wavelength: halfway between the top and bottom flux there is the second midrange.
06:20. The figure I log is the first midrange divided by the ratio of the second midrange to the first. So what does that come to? 12.0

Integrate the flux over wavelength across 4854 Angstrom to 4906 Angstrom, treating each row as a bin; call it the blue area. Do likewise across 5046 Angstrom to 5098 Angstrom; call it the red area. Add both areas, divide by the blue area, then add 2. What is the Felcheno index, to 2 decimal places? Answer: 4.03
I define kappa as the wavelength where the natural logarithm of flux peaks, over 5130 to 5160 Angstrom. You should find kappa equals 5156.0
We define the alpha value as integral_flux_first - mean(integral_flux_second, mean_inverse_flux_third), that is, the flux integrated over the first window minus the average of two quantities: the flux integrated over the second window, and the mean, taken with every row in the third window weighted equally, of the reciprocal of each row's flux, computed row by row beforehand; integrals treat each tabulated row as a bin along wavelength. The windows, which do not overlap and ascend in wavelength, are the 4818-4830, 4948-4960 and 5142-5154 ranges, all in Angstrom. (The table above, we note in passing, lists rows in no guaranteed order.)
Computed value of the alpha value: 73.6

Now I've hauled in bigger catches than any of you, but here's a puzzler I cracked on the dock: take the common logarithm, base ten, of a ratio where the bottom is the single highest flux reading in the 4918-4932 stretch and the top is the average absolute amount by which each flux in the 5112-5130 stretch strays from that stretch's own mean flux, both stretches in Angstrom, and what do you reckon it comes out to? -1.47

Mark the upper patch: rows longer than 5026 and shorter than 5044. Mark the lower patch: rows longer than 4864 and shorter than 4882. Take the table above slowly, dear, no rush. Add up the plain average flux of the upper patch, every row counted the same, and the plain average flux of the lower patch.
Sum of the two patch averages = 22.1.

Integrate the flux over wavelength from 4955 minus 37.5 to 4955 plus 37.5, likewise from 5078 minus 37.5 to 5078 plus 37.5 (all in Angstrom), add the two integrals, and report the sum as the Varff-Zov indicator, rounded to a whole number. 1757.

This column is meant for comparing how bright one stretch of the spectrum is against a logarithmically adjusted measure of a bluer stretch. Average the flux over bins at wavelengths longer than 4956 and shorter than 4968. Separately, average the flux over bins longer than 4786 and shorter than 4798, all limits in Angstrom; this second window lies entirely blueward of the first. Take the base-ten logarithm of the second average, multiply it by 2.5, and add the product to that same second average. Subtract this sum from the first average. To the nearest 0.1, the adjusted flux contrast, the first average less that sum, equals -3.8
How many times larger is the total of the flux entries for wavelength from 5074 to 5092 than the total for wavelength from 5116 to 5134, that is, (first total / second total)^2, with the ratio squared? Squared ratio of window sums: 1.14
